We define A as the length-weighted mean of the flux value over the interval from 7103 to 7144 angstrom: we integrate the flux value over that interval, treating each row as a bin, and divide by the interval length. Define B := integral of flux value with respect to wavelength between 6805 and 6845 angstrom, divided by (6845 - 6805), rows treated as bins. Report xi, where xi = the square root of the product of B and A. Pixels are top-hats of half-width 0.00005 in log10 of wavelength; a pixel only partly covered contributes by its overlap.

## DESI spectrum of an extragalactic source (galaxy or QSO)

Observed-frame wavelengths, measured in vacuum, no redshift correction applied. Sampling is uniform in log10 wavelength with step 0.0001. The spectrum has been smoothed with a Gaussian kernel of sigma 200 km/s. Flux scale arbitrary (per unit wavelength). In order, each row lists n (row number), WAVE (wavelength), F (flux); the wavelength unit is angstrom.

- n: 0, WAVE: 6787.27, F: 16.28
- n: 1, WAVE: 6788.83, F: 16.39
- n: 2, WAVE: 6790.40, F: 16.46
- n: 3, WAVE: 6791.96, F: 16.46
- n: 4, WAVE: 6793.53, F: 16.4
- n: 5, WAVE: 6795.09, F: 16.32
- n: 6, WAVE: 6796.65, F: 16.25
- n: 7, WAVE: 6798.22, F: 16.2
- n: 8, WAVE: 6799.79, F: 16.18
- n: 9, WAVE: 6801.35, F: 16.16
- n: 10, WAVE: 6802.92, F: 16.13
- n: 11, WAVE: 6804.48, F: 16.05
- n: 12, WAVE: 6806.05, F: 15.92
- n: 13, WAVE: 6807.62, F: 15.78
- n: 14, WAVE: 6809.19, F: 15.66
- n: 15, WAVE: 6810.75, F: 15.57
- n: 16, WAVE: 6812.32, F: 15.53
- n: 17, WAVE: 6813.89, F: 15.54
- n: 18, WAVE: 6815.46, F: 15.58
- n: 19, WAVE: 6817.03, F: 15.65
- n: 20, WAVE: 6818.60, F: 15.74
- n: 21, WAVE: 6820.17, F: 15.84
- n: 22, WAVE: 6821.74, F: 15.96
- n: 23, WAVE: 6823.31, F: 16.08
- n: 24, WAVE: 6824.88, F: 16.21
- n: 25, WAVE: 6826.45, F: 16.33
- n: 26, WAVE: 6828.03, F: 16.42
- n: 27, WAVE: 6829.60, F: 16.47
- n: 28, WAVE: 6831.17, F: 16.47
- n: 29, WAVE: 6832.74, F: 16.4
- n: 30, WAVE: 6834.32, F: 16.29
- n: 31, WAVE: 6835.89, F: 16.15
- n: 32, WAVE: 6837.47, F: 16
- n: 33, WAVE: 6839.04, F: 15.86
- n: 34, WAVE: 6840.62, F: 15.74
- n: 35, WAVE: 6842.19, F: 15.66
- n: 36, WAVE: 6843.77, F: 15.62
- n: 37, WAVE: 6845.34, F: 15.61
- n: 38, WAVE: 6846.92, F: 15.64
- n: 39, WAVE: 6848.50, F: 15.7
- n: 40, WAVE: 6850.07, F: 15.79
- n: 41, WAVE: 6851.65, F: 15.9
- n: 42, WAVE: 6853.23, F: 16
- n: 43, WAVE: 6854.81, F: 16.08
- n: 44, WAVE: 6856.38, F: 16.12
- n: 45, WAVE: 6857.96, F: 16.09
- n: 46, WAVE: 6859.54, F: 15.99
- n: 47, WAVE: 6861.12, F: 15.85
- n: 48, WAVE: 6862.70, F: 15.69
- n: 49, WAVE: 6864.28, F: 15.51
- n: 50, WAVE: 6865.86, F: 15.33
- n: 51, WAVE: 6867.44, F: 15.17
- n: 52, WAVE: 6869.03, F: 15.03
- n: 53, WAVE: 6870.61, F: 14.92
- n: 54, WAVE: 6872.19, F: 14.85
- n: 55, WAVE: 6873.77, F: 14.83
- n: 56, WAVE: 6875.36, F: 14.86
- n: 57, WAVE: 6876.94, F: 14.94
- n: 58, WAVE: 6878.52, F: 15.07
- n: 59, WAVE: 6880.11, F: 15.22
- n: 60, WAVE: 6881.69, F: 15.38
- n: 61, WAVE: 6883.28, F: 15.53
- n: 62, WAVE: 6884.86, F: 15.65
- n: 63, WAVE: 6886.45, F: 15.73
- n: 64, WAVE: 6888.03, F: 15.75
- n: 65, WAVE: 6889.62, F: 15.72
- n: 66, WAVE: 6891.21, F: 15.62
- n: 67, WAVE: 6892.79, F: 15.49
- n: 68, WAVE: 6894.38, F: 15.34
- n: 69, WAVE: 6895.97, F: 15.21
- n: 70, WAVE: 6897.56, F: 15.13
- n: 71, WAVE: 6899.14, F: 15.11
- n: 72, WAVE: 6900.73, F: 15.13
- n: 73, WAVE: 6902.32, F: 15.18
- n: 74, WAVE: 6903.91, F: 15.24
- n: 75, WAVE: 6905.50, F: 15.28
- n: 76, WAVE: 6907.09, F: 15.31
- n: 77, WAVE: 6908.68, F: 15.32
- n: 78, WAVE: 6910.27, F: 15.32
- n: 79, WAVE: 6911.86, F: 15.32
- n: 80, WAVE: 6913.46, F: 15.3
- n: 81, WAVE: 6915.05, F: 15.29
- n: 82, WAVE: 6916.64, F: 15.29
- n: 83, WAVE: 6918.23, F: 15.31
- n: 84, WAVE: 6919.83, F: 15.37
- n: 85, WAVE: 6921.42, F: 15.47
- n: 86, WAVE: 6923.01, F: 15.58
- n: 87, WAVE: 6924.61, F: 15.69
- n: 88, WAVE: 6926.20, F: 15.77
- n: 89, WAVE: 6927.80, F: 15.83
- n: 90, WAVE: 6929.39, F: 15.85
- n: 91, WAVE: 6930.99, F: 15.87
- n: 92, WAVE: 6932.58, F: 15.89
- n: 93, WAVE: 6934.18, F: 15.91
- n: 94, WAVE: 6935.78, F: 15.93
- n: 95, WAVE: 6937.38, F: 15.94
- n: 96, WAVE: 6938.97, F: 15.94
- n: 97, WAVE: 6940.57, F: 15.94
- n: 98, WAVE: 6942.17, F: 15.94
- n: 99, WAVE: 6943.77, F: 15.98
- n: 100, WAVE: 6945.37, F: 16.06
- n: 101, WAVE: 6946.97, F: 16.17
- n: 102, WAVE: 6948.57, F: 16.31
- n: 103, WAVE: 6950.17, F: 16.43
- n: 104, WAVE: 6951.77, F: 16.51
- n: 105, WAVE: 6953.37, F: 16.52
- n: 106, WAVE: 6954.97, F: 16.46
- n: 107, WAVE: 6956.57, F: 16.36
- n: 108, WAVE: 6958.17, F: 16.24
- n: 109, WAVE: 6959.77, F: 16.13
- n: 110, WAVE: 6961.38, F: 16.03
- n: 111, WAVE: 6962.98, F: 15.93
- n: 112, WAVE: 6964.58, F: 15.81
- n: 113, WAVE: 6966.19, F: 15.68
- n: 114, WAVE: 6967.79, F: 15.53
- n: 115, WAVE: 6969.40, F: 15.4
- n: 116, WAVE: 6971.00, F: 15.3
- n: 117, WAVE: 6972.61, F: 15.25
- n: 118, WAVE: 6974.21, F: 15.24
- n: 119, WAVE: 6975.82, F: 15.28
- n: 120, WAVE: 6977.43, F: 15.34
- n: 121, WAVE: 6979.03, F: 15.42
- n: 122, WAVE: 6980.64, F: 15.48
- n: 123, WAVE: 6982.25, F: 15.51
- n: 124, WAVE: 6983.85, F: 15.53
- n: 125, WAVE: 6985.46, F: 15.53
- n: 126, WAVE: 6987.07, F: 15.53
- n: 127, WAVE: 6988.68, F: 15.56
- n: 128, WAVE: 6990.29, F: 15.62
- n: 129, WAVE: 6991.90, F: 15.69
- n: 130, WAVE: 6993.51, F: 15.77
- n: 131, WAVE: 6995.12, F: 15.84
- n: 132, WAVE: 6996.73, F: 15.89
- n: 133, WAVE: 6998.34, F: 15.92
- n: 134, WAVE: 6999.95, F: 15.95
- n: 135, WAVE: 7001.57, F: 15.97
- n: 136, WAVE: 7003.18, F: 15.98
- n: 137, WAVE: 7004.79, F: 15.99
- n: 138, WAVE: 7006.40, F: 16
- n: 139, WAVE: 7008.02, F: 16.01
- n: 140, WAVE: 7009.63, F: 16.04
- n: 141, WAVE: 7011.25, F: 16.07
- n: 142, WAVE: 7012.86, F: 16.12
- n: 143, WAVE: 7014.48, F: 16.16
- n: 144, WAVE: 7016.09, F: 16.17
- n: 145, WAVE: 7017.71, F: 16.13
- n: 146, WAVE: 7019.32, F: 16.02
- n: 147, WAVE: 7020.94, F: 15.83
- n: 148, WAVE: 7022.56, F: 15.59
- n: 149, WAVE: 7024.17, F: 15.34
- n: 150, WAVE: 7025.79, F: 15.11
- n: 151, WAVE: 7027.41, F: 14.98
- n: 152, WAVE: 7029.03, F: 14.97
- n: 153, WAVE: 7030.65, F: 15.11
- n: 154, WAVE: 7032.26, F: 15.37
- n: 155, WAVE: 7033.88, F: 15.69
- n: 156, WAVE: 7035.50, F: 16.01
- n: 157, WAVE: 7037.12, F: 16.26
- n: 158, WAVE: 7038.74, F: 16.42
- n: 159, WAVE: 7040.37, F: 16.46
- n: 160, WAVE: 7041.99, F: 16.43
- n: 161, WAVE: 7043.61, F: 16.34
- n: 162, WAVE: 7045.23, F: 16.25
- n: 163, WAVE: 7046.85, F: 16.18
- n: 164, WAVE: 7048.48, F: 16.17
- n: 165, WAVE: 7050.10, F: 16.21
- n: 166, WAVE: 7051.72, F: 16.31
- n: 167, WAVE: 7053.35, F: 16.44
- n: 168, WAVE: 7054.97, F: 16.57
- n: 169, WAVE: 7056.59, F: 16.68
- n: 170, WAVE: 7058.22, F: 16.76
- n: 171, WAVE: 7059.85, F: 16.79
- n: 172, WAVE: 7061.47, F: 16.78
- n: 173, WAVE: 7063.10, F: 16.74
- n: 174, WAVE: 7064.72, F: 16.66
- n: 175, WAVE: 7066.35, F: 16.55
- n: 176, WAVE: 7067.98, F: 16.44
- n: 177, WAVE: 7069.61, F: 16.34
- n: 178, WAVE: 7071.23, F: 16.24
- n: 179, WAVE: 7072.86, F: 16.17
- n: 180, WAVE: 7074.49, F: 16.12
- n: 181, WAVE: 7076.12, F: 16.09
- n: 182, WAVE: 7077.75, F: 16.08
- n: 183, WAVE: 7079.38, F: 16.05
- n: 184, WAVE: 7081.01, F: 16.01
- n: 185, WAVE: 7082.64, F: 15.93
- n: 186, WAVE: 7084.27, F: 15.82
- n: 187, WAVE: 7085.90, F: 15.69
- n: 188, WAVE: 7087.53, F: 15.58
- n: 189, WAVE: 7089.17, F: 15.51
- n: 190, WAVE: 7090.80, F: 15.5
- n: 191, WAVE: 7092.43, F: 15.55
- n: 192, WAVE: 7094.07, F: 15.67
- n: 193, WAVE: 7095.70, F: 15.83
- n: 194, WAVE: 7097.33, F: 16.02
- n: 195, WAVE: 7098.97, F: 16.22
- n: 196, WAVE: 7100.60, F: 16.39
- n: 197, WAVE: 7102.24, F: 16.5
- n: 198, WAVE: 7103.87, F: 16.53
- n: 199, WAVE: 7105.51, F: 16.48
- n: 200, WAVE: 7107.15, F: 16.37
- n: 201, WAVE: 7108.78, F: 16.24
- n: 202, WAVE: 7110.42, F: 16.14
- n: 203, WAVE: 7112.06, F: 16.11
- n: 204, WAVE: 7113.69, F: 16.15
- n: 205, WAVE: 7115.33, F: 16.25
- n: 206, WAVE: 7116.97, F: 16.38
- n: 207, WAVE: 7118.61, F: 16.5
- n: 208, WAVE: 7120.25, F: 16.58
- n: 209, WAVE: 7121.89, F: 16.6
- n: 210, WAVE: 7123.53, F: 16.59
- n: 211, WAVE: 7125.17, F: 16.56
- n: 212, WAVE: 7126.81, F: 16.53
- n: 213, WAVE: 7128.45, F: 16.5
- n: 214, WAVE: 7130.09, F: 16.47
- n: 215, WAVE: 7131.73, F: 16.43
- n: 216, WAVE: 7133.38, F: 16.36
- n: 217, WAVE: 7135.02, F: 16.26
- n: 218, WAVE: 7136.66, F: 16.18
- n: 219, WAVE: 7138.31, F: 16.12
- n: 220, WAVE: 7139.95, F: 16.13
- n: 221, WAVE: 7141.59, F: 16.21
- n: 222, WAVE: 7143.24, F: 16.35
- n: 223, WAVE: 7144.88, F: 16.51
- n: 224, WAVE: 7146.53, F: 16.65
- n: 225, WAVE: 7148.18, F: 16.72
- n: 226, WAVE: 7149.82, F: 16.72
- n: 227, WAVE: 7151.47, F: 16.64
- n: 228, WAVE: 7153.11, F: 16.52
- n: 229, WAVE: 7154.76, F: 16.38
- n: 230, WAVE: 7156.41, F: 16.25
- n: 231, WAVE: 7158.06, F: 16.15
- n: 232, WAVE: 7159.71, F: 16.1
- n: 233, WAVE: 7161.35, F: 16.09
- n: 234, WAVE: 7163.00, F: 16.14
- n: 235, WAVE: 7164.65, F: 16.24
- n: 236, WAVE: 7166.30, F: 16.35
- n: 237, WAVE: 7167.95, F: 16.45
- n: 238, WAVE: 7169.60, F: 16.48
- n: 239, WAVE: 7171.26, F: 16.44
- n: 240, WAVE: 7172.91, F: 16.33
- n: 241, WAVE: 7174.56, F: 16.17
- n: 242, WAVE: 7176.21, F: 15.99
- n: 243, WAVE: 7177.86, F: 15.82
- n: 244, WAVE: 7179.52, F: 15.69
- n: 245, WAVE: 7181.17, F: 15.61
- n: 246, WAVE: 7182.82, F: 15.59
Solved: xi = 16.1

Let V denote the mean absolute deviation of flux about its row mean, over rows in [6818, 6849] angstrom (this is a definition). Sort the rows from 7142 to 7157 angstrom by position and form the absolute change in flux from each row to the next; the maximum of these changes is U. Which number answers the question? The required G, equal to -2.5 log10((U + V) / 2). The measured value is 1.7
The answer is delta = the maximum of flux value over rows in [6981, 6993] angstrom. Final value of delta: 15.69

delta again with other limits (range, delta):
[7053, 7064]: 16.79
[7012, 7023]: 16.17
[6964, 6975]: 15.81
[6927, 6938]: 15.94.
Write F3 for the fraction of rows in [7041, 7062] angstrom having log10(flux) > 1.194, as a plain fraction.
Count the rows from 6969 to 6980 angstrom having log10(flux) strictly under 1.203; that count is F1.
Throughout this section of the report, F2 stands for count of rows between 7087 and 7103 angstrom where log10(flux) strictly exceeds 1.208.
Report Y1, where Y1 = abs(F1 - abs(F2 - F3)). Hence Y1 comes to 5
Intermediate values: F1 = 7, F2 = 3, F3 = 1.00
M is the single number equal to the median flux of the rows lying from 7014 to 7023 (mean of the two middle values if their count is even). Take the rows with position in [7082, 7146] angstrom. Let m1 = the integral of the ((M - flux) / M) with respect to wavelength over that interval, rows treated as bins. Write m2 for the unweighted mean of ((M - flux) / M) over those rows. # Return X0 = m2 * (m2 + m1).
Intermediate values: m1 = -0.50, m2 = -0.008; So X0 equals 0.0039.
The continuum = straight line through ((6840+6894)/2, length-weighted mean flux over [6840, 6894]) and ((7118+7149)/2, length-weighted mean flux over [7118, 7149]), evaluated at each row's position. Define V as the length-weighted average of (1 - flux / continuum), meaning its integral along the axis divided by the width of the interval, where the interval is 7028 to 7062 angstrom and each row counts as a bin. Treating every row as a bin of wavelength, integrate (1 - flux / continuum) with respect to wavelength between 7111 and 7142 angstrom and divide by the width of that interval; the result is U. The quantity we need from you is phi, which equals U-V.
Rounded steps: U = 0.003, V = -0.003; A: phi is 0.01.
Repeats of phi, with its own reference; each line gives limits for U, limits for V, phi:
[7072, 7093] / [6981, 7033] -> 0.01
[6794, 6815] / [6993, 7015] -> -0.04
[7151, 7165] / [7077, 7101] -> -0.01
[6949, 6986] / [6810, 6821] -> 0.02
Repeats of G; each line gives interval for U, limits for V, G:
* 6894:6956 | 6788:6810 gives 2.0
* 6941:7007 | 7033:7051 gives 2.0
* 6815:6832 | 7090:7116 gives 1.8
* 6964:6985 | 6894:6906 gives 2.4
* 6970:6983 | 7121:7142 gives 2.3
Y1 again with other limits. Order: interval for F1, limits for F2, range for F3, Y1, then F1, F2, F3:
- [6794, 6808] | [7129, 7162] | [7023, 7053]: 13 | 2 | 16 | 0.67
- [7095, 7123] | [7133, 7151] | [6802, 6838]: 7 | 1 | 9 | 0.83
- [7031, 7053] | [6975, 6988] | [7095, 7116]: 1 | 2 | 0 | 1.00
